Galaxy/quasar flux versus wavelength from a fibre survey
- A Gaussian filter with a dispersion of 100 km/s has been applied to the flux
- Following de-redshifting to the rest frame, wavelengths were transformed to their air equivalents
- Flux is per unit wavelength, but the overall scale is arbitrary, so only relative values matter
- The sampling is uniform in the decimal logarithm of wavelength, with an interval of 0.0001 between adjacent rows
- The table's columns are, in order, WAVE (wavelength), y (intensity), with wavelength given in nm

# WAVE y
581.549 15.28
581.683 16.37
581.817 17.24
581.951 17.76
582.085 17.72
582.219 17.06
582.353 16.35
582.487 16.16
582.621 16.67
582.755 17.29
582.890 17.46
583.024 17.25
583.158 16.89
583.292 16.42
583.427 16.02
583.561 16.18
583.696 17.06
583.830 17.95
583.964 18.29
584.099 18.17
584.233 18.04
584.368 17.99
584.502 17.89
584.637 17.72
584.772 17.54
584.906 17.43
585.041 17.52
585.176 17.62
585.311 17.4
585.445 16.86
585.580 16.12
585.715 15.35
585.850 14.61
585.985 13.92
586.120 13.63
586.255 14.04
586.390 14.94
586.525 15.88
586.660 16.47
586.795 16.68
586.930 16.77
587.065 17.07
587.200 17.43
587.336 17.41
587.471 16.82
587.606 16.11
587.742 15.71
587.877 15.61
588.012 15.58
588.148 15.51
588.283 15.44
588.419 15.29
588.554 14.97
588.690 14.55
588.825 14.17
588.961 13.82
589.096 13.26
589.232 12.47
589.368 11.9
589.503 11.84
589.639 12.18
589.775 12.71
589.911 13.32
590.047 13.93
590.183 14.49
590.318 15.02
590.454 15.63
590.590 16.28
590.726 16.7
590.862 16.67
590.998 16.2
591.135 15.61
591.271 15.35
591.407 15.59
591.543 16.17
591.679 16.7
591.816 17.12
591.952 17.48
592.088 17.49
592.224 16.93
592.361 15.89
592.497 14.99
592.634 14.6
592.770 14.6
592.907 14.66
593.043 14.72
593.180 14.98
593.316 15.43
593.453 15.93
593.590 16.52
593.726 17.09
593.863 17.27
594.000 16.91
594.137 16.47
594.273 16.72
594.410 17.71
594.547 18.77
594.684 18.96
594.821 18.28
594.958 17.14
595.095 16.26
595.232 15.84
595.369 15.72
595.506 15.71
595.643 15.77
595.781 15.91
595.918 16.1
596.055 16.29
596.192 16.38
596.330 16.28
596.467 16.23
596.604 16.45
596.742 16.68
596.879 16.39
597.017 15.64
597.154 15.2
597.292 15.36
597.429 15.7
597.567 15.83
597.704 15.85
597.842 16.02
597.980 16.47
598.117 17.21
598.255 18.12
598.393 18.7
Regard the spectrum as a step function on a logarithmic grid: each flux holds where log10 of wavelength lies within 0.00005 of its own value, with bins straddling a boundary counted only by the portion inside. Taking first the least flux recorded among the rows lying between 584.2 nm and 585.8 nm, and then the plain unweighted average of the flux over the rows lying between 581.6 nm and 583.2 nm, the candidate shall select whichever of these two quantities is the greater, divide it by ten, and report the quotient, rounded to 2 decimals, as 1.70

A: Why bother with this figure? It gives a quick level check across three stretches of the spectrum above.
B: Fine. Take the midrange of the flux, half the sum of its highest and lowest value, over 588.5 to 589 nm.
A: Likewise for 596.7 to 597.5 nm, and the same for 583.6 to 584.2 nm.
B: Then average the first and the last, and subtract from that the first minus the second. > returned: 17.6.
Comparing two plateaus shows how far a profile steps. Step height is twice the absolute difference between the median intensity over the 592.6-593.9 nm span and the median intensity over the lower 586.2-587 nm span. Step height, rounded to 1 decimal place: 1.9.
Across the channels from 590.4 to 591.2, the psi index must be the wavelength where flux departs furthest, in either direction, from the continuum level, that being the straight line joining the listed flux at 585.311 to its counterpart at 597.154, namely 590.454 nm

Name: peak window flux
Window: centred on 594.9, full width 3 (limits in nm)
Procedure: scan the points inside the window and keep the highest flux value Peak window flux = 18.96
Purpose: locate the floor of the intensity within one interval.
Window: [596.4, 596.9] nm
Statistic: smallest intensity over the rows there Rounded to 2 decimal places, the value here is 16.23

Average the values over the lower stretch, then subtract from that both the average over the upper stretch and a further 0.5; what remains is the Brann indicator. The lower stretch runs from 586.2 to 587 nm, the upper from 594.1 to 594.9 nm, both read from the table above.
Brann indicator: -3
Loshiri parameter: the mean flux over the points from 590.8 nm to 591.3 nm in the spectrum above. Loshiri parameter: 16.0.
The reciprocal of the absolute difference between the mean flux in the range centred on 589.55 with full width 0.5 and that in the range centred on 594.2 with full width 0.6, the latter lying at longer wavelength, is 0.2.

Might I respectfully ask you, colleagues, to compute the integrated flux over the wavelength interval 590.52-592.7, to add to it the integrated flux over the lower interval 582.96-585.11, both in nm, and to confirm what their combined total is 73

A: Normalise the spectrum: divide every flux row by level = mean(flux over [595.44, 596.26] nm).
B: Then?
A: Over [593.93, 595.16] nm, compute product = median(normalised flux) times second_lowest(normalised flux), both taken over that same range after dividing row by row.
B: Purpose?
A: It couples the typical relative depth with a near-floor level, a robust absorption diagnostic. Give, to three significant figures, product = 1.10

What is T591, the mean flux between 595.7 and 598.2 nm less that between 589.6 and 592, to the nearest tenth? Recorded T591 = 0.7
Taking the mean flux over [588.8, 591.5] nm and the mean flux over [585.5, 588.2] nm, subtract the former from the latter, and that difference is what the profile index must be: 1.4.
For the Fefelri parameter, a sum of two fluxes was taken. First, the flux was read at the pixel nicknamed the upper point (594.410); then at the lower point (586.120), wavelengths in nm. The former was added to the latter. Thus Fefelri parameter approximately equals 31.3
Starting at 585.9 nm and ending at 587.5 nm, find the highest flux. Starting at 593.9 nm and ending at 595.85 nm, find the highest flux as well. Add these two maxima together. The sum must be 36.4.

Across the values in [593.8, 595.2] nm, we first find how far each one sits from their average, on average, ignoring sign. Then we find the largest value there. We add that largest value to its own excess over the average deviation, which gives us 37.1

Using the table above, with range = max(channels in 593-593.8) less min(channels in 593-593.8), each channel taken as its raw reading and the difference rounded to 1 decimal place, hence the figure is 2.4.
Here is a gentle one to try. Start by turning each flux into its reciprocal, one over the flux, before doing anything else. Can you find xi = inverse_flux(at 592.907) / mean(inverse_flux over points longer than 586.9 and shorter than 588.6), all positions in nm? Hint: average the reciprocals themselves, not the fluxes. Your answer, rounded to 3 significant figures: 1.10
